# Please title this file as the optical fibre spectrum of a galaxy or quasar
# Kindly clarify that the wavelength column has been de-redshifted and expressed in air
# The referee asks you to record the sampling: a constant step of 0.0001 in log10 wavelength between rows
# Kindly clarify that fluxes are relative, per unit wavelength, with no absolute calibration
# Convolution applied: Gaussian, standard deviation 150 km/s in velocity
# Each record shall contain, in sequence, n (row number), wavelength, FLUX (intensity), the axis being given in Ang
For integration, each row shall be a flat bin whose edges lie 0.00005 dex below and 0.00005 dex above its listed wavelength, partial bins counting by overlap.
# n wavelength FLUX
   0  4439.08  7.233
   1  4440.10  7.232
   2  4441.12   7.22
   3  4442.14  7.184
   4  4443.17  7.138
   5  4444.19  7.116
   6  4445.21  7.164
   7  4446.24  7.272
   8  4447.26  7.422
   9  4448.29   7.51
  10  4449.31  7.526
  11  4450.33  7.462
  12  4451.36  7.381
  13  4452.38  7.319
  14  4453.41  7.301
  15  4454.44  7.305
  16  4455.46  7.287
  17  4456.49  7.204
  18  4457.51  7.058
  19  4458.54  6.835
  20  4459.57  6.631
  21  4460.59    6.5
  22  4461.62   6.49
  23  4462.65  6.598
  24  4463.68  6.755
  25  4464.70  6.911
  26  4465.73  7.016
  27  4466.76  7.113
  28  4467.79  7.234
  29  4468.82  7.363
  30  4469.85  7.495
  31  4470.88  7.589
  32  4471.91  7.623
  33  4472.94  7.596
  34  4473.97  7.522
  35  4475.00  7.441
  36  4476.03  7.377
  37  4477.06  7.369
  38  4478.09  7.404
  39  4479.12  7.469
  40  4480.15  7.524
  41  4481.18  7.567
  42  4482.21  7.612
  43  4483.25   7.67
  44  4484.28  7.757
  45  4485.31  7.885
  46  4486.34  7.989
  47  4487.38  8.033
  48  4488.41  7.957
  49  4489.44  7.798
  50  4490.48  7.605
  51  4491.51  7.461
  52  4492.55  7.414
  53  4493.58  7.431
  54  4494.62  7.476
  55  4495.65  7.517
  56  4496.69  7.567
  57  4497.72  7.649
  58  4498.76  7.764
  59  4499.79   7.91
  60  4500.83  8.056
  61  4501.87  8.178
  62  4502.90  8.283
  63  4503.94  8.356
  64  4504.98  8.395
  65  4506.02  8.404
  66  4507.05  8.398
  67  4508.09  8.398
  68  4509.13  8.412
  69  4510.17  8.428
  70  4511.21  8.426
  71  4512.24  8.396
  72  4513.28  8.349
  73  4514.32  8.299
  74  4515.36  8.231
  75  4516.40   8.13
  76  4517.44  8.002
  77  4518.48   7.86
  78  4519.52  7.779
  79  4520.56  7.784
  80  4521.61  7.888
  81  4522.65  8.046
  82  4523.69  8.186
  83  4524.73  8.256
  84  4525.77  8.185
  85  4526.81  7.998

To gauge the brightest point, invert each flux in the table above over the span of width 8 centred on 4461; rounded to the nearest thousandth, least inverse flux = 0.142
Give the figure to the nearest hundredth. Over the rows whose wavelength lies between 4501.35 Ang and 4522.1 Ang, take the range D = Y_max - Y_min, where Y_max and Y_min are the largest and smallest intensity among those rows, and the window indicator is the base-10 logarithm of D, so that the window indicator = -0.19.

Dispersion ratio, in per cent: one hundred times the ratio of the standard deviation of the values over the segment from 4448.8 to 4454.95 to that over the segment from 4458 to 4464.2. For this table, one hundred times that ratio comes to 68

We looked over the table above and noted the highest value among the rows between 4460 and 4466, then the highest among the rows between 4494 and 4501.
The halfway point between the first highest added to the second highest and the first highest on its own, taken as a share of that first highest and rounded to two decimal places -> 1.57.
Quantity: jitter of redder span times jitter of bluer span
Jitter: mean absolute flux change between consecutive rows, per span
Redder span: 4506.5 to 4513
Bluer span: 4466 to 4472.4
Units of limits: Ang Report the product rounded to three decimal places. 0.001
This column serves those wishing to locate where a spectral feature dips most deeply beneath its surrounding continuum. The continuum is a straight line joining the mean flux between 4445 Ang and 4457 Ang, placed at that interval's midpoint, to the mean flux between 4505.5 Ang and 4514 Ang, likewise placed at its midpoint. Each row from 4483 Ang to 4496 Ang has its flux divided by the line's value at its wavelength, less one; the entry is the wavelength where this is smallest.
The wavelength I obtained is 4492.55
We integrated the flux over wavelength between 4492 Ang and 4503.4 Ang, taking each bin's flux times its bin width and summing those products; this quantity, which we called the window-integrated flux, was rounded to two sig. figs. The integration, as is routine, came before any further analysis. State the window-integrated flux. 88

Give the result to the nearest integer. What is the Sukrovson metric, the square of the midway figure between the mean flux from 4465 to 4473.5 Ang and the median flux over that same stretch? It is 55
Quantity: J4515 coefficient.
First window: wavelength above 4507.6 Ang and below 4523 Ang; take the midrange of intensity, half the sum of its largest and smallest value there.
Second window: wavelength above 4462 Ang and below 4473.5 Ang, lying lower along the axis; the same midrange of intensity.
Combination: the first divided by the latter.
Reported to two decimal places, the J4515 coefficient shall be 1.14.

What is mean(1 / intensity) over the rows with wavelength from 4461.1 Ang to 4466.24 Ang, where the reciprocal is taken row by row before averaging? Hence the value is 0.148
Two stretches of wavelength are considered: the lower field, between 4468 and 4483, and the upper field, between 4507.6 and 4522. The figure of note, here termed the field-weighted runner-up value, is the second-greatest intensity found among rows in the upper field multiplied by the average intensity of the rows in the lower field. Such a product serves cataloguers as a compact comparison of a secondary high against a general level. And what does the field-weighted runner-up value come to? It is 63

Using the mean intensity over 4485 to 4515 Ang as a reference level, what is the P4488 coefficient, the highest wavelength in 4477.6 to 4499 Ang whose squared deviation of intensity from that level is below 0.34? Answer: 4498.76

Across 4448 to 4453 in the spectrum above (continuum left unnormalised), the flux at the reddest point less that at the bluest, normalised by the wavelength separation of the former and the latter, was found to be -0.05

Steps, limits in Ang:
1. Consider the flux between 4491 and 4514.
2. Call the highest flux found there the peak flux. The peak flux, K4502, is 8.428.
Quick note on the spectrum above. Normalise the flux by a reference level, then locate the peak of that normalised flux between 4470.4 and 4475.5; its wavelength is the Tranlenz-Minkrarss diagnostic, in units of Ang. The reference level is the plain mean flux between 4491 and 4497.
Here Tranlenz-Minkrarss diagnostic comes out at 4471.91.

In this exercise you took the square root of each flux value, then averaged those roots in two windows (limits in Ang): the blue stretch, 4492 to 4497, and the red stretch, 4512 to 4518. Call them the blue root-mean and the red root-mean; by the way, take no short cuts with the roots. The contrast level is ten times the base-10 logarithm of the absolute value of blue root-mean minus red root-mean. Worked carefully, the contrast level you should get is -8.7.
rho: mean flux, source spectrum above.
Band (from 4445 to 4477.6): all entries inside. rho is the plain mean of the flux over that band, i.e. 7.2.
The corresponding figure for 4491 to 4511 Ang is 8.0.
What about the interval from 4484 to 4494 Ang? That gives 7.7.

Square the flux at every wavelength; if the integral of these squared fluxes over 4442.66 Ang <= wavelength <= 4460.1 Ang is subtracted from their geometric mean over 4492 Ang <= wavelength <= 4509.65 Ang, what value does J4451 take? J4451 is -849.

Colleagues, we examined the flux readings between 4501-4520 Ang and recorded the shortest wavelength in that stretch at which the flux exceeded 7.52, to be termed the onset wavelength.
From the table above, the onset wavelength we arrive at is 4501.87 Ang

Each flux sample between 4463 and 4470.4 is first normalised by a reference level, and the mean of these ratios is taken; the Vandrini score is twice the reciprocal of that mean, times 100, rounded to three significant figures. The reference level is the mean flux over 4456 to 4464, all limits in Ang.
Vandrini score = 190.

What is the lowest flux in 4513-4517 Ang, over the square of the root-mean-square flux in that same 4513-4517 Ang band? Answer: 0.119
